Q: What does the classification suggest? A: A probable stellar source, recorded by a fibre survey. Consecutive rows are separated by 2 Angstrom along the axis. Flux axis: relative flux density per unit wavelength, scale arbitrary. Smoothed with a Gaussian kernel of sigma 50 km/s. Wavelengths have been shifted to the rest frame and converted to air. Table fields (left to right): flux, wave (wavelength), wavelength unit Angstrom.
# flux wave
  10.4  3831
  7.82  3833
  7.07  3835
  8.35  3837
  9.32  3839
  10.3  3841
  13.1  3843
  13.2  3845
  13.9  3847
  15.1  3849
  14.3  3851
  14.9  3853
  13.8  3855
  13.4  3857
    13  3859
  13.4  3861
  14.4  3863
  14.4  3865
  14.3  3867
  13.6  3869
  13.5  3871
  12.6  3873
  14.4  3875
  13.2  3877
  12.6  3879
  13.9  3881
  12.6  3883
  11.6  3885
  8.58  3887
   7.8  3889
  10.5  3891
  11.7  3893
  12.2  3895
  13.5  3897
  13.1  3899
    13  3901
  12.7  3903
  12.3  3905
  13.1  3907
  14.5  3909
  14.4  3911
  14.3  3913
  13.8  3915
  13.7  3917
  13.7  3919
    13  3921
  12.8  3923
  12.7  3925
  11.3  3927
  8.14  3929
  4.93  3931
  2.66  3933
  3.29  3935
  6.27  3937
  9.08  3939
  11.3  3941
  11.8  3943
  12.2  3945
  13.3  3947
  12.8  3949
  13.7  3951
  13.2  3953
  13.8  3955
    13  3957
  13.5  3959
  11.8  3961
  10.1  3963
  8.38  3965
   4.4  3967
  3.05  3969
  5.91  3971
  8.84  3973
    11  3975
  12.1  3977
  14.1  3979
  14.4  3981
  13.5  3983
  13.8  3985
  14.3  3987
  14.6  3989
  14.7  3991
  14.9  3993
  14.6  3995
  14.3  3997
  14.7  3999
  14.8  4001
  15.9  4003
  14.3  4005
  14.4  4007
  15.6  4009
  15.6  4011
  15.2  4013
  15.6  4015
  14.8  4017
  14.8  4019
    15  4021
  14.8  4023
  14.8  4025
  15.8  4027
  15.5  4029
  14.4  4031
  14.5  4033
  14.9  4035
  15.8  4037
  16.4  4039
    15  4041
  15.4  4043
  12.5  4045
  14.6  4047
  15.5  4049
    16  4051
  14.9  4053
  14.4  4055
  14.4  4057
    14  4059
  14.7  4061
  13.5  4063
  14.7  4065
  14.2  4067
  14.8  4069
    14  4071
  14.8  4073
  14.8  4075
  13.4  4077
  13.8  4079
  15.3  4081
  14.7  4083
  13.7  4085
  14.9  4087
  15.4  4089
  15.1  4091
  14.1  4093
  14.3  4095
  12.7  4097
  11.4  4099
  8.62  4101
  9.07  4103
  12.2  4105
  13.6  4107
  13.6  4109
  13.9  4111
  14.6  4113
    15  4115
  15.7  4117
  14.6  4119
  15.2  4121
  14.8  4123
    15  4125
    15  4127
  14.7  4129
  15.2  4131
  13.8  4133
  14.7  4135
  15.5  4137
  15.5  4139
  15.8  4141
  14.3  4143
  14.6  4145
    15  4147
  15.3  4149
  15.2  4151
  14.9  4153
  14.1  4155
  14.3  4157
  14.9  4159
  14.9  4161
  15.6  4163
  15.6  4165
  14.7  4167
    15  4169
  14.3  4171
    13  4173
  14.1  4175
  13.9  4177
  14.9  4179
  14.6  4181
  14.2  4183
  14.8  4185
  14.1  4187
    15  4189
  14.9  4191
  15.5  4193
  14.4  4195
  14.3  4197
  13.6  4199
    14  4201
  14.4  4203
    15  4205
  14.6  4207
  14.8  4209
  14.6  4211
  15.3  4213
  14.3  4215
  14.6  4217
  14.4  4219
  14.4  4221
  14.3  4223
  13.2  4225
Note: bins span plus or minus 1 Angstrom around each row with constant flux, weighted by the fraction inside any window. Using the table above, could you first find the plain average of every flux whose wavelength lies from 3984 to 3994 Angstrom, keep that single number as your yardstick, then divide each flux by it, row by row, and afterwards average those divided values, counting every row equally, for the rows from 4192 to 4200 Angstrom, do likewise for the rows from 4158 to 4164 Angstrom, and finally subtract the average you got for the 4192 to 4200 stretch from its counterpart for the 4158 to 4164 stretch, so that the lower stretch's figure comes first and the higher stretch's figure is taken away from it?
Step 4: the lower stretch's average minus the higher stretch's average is 0.05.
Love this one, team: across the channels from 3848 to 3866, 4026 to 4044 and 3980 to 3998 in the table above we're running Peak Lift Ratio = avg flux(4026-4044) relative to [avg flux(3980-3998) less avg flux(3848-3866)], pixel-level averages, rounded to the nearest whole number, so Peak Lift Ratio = 57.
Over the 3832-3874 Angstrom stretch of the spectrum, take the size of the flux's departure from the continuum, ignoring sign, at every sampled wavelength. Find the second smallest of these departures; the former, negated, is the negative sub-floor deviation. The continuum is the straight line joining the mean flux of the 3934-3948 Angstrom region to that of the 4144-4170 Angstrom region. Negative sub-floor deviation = -0.9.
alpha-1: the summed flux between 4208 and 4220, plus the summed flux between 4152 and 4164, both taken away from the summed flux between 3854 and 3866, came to -94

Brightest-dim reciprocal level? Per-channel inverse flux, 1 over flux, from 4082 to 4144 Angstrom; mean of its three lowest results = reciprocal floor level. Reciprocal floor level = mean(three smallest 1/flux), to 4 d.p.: 0.0638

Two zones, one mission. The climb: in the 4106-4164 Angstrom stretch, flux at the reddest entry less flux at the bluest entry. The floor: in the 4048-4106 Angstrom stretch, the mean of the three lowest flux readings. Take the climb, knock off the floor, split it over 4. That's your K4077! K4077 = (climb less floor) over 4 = -1.9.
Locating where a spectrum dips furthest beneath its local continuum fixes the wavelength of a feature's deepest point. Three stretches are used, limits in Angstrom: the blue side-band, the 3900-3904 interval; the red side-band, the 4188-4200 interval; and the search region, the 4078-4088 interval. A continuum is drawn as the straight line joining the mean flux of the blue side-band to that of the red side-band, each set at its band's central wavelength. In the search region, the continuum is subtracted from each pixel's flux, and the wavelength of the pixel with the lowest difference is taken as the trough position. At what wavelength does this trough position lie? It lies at 4085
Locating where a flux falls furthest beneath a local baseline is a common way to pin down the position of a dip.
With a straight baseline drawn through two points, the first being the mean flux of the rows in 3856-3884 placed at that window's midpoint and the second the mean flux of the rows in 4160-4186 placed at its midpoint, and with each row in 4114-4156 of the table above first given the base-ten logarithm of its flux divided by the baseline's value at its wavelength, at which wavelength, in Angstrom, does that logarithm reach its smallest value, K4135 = 4133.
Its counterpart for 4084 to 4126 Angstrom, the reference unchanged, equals 4101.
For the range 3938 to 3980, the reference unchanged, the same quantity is 3969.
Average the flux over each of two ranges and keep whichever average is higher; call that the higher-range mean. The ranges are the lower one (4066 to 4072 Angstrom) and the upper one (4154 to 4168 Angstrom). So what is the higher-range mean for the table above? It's 14.9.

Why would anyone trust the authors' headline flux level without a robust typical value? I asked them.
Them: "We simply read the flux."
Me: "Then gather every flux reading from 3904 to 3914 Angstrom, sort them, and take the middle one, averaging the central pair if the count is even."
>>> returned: 14.3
